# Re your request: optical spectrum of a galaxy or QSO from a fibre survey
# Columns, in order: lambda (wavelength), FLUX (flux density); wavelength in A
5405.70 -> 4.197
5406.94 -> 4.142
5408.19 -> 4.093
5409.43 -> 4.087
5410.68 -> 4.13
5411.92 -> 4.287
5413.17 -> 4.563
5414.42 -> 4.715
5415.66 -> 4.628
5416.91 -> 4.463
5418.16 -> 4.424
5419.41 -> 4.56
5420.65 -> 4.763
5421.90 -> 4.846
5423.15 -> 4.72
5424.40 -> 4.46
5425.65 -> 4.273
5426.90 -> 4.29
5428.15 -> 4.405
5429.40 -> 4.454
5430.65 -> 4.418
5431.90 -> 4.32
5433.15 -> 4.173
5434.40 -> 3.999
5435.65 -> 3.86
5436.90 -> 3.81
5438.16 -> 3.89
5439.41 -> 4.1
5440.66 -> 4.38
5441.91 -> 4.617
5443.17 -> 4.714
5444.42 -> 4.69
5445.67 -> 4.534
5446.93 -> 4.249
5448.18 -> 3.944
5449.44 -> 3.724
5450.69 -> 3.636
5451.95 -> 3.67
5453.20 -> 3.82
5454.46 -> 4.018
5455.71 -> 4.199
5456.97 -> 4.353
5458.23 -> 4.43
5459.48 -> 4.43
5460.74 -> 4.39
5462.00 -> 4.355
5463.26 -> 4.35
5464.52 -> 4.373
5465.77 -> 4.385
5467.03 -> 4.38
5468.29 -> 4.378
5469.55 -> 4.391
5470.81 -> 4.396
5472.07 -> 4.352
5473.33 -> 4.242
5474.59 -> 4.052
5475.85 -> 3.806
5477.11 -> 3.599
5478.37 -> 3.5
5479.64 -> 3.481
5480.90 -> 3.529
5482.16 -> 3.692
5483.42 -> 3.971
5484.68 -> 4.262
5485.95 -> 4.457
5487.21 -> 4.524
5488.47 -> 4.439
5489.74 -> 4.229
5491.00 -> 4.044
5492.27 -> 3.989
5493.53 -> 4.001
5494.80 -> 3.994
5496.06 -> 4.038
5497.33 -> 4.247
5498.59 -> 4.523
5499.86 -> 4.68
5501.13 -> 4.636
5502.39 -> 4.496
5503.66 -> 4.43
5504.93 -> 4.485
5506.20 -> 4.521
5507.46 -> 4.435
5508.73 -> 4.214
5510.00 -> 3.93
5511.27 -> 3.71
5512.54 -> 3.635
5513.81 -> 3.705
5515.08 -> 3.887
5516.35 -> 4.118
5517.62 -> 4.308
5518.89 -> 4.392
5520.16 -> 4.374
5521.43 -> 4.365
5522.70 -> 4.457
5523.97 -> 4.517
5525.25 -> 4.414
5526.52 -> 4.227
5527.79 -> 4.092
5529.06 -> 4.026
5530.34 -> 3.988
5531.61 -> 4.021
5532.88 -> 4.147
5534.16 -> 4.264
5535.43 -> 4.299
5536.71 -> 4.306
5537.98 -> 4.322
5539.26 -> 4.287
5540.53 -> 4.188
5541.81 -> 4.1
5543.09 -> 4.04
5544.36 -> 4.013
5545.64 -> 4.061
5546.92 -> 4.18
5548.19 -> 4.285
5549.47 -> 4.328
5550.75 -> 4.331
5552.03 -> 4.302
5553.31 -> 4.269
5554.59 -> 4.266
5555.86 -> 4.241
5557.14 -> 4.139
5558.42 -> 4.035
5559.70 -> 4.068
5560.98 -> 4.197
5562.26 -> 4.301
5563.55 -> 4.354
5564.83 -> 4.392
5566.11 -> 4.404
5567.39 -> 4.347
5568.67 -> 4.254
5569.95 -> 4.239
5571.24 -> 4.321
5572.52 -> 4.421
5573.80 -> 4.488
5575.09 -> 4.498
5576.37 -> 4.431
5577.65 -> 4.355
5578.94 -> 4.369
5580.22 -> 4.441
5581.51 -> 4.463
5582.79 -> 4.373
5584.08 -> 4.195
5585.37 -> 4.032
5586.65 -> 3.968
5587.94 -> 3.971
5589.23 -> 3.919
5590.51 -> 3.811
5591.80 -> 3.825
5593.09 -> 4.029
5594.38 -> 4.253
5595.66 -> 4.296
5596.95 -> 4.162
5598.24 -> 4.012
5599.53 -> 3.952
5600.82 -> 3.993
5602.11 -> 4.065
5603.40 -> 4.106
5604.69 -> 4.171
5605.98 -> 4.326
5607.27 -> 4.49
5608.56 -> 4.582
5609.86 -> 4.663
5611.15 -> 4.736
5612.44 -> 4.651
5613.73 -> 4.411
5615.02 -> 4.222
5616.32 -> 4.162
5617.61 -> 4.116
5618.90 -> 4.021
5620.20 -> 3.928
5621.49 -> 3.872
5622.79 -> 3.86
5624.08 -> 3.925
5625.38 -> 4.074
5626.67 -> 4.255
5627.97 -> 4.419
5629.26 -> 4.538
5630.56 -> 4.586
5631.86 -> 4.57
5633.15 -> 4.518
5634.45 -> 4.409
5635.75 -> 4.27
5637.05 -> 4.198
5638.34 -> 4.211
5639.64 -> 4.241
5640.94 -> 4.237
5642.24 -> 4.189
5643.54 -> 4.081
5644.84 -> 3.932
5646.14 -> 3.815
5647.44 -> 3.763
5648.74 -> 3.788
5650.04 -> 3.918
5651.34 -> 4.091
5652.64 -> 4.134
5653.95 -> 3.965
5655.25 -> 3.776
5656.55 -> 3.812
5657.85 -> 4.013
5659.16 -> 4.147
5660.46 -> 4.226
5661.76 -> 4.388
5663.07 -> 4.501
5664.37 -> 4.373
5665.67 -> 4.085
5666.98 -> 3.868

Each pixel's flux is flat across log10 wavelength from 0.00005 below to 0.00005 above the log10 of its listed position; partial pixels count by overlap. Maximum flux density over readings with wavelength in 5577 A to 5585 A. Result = 4.463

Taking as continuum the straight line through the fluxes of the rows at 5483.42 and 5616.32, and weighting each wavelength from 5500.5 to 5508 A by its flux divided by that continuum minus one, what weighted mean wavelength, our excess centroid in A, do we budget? 5504.1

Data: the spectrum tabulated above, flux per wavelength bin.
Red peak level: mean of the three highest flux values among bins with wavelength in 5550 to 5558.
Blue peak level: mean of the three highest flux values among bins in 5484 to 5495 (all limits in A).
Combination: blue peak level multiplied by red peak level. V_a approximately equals 19.2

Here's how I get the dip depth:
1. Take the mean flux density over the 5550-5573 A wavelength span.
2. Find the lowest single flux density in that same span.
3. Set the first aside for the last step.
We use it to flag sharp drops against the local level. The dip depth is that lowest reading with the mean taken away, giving -0.2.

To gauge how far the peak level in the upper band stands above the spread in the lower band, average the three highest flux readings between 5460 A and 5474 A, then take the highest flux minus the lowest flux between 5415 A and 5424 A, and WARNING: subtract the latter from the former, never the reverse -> 3.97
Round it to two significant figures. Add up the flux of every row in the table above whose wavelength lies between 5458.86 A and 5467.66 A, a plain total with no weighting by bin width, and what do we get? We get 31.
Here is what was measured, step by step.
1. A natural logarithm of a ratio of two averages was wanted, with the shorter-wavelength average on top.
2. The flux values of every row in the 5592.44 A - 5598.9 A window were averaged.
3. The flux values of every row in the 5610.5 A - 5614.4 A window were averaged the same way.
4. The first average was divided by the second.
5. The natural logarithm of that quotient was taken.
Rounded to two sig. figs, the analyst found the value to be -0.10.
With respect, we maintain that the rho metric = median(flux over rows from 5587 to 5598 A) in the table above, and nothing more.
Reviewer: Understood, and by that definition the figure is 4.00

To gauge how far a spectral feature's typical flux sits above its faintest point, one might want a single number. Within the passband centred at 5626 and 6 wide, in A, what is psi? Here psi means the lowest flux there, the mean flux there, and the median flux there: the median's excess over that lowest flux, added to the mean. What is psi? 4.41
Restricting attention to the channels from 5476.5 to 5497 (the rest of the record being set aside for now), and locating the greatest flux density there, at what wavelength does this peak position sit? 5487.21 A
